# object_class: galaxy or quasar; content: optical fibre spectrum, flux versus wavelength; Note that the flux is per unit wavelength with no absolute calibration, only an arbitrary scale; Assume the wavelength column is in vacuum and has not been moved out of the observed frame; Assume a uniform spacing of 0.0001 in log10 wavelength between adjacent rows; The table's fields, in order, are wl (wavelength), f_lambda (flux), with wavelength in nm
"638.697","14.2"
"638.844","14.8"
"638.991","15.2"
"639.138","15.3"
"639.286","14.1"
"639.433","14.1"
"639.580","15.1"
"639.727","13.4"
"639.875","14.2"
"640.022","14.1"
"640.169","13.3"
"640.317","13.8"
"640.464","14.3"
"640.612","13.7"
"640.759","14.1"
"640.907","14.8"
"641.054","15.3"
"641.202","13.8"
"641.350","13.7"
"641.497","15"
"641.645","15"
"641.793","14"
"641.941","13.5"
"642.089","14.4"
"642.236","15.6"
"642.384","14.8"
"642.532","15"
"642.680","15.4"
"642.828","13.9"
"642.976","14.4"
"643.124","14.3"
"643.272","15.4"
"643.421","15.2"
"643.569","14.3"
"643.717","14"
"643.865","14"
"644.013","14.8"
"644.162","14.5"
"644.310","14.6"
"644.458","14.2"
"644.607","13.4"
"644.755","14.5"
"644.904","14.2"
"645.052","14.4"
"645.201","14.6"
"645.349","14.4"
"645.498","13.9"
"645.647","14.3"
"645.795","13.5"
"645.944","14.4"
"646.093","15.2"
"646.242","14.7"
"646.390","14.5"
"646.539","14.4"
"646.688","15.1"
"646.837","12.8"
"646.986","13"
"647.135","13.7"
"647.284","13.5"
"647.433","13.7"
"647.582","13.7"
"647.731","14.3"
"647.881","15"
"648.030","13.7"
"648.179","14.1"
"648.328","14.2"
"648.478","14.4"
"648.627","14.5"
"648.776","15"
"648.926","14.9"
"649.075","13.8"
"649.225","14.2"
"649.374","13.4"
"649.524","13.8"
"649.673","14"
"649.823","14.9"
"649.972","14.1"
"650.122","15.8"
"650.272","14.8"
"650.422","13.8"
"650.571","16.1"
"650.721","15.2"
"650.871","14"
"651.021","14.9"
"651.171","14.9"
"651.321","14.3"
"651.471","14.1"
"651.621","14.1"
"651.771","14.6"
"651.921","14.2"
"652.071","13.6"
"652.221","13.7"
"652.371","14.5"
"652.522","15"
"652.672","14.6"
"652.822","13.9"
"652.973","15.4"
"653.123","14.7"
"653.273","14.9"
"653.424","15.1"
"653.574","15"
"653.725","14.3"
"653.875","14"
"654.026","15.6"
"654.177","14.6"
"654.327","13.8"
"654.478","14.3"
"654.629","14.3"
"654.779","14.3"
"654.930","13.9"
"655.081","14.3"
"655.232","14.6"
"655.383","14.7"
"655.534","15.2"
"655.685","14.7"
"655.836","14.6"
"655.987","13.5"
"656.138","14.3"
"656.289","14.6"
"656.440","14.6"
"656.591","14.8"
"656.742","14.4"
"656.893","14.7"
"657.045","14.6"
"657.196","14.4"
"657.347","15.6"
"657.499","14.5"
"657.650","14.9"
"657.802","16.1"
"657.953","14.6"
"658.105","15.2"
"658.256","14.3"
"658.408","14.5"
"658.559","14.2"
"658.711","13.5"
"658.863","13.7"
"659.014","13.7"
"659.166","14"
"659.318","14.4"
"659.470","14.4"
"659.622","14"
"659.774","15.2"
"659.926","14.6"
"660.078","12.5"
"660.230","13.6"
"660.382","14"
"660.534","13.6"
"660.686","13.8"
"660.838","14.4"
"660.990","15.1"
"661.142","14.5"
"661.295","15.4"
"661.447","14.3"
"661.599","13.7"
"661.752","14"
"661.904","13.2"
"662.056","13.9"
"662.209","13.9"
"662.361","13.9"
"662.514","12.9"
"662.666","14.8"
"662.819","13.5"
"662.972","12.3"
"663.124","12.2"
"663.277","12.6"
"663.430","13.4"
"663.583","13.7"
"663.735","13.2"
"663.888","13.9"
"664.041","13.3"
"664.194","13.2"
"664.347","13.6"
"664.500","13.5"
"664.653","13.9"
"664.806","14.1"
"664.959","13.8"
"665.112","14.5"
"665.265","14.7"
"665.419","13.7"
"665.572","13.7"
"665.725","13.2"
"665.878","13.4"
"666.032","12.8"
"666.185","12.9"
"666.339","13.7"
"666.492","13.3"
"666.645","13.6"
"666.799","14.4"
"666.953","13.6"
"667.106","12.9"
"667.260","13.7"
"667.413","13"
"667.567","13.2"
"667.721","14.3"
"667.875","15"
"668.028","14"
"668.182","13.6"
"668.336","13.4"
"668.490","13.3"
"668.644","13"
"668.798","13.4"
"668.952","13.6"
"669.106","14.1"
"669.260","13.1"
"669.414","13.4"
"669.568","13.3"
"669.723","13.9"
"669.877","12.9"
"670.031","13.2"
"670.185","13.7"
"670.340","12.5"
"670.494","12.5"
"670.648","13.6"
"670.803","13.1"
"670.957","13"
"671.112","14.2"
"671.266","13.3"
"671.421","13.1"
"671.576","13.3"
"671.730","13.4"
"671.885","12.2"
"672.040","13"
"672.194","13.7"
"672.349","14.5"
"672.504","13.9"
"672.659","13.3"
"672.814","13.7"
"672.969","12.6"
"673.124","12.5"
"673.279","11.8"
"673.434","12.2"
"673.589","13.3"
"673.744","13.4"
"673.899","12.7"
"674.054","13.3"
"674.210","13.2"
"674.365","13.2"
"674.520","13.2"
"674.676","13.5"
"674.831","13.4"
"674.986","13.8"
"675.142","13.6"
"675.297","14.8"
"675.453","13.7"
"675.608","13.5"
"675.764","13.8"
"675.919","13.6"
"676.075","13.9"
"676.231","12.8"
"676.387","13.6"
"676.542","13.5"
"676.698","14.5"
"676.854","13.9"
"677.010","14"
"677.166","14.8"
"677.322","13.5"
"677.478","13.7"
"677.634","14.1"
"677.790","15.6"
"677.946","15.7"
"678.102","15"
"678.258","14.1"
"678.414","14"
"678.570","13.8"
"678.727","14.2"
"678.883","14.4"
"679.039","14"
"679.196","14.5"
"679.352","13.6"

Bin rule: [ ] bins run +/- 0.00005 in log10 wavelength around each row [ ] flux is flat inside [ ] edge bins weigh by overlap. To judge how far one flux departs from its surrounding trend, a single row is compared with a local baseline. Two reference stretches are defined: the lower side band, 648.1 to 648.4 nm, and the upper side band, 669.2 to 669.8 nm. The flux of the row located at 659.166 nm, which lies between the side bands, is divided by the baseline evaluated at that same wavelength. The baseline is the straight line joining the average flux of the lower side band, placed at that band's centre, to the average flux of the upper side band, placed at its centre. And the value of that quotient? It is 1.016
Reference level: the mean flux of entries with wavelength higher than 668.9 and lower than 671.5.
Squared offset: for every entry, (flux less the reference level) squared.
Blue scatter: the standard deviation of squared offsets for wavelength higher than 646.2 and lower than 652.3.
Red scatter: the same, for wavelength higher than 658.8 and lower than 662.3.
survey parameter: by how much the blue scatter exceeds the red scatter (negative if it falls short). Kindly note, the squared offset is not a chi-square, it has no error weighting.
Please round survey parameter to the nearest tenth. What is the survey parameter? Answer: 0.5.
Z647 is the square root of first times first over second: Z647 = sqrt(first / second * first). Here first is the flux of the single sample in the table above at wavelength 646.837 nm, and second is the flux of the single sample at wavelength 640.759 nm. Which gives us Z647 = 3.41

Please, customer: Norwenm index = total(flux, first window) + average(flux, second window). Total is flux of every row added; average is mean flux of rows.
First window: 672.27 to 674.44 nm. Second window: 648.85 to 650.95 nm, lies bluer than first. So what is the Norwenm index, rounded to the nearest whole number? 198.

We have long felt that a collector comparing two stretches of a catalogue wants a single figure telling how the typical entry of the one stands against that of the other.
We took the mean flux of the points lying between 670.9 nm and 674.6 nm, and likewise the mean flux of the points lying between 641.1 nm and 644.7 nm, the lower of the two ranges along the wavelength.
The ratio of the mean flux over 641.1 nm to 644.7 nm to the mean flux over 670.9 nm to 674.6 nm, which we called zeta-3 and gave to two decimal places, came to 1.10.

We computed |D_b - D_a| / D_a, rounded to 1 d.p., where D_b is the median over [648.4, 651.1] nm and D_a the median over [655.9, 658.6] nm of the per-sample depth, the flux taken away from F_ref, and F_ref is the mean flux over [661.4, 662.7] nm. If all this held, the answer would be -0.2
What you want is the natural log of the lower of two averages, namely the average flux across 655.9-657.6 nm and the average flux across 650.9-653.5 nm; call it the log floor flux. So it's 2.67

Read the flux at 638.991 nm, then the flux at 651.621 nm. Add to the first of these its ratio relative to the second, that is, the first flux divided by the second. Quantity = 16.3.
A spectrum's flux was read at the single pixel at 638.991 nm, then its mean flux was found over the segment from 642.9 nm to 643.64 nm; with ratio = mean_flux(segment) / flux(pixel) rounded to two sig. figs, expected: 0.97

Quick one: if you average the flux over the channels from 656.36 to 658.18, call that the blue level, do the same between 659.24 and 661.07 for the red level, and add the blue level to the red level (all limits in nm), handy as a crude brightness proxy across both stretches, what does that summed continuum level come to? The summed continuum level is 29.0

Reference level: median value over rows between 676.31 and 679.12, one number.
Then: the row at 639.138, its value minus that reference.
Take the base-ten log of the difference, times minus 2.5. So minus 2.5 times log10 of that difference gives -0.24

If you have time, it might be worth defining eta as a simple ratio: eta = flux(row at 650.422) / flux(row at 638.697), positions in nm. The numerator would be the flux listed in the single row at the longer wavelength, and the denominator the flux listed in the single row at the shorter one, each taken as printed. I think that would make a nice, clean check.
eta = 0.97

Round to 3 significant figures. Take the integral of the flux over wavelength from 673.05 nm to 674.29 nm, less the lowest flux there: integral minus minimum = 4.08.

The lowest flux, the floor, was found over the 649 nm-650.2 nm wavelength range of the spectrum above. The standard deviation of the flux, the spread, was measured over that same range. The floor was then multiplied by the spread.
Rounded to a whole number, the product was 10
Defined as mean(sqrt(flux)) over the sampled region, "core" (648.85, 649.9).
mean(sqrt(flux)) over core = 3.76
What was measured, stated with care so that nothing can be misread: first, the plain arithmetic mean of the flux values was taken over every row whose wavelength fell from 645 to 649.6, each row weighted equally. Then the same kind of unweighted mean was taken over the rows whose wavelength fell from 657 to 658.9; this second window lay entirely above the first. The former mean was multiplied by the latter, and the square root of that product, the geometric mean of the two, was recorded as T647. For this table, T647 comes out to 14.4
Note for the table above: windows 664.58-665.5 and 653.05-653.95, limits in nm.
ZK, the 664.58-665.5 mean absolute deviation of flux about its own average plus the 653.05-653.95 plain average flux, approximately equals 15.0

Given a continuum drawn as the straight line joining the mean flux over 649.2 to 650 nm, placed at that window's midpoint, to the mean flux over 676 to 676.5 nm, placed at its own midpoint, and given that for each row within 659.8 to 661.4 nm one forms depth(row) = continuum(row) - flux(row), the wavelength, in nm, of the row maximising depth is 660.078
